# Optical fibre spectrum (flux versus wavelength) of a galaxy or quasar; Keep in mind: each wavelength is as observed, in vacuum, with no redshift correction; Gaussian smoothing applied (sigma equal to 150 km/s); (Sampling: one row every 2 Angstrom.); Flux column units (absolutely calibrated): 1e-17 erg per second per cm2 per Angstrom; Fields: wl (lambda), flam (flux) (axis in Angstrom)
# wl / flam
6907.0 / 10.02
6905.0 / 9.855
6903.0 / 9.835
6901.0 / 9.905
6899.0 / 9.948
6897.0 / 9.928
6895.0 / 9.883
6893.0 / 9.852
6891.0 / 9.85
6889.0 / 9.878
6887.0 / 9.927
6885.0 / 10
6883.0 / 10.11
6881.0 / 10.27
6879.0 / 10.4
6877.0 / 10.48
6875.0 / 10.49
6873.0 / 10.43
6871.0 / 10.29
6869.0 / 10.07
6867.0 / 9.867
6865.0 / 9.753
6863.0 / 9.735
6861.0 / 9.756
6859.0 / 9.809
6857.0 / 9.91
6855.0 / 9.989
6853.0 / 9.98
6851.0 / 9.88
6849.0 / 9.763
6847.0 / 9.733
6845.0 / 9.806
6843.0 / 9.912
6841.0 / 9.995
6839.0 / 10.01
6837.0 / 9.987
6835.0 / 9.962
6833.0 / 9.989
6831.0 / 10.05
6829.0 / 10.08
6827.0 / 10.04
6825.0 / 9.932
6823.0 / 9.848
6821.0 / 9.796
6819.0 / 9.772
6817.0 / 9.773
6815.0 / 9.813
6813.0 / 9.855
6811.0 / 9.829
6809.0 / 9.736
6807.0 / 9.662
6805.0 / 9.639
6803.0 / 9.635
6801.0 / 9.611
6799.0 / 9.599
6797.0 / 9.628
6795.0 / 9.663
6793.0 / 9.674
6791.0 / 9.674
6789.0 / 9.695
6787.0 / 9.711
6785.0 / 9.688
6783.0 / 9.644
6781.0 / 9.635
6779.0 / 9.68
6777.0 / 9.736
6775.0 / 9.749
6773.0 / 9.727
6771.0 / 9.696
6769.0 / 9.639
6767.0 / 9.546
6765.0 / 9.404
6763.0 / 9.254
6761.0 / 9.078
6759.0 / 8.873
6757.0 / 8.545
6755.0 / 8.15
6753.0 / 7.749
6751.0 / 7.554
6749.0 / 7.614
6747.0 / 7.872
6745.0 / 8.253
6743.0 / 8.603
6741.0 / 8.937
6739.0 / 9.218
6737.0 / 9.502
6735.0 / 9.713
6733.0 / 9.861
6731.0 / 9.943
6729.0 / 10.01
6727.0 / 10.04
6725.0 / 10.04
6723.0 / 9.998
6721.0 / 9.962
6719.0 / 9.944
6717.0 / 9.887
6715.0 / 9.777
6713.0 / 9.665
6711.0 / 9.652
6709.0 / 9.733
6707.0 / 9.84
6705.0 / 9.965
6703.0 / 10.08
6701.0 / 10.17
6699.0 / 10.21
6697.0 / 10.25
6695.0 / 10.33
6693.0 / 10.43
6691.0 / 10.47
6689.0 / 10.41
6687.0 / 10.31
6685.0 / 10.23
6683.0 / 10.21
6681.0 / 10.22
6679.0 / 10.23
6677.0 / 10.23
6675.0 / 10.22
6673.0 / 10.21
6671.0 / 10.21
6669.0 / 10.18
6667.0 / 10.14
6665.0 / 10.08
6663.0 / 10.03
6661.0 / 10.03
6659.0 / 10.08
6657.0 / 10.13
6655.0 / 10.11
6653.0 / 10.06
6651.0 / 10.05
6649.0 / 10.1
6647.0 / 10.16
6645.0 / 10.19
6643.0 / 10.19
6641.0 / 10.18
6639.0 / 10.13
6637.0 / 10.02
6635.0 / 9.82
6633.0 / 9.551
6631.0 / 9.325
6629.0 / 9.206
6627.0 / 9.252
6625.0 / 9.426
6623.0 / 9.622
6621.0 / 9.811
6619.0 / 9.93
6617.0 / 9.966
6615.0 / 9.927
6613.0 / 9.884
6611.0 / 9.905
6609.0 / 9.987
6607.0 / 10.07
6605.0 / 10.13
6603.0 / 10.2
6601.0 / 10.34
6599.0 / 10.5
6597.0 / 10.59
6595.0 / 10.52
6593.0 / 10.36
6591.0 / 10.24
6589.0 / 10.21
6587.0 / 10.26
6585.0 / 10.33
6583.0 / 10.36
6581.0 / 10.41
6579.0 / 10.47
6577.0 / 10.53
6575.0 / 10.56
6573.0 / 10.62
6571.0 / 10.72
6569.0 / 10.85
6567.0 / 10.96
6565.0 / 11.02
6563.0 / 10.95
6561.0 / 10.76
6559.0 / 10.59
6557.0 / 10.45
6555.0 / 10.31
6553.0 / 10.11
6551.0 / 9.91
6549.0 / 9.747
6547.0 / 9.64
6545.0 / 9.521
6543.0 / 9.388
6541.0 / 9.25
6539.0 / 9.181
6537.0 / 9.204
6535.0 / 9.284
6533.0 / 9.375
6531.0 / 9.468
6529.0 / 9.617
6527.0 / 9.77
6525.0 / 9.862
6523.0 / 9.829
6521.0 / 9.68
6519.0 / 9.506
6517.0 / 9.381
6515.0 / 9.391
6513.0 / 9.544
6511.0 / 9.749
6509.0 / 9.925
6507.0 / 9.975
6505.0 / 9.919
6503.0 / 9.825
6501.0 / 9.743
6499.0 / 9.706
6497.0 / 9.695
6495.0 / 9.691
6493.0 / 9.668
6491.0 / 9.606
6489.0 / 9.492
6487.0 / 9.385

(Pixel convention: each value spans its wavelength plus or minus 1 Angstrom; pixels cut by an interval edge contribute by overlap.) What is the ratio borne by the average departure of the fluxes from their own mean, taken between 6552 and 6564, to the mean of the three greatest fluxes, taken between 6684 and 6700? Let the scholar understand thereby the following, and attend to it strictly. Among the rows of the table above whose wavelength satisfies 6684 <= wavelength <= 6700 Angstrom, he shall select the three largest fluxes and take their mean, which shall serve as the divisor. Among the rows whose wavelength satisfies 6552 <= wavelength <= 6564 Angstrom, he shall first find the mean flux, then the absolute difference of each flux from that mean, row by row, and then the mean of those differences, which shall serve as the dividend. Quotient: 0.0228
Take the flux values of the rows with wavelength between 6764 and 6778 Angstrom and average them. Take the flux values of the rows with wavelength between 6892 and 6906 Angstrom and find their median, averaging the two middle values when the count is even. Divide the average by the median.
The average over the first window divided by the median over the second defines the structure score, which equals 0.98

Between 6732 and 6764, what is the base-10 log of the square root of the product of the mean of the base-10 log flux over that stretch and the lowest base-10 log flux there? -0.042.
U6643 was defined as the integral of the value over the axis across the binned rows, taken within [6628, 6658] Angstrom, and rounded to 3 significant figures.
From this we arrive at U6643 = 298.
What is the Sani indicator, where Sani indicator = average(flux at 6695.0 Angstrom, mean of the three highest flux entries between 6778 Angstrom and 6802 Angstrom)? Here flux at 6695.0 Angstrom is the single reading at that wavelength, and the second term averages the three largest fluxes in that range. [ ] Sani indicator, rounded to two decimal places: 10.01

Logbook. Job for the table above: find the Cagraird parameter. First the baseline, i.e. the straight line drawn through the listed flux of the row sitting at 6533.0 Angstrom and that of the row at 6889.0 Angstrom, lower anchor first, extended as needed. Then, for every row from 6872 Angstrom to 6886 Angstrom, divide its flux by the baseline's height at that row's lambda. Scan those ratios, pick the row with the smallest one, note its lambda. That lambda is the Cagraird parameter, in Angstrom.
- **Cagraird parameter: 6885.0 Angstrom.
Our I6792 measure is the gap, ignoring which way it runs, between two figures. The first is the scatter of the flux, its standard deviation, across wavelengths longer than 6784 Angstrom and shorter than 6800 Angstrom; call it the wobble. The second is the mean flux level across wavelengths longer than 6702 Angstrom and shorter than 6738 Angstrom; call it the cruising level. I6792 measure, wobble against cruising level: 9.8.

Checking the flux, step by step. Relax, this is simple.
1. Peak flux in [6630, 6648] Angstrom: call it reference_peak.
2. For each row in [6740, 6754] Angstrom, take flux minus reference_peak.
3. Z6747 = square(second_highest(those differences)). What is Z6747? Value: 2.52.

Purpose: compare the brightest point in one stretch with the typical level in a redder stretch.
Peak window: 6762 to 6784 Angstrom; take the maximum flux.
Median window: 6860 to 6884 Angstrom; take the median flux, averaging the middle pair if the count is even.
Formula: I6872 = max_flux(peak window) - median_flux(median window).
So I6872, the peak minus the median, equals -0.44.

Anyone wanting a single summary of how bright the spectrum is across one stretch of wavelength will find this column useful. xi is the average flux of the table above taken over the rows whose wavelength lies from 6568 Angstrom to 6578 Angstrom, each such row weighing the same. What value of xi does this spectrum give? 10.7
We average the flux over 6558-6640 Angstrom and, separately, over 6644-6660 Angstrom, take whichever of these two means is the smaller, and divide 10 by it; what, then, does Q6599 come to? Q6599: 0.99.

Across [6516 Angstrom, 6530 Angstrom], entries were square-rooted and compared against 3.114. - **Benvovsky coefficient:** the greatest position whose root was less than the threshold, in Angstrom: 6529.0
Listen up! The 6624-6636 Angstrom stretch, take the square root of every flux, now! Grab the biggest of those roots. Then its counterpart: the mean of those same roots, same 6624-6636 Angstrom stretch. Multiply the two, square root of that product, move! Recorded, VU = 3.10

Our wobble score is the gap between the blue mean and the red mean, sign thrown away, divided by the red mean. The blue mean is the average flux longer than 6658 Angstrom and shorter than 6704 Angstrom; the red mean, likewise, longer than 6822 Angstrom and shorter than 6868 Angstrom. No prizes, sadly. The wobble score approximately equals 0.031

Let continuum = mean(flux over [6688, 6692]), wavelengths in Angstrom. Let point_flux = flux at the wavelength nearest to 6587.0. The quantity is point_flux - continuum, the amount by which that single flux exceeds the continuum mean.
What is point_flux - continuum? -0.18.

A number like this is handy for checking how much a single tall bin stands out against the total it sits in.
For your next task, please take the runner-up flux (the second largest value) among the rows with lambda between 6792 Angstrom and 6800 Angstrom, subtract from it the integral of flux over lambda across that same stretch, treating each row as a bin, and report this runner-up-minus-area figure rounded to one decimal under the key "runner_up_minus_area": -67.5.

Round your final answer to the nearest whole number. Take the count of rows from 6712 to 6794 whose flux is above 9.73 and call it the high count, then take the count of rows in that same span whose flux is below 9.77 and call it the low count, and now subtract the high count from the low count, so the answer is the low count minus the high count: 19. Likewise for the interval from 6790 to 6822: 3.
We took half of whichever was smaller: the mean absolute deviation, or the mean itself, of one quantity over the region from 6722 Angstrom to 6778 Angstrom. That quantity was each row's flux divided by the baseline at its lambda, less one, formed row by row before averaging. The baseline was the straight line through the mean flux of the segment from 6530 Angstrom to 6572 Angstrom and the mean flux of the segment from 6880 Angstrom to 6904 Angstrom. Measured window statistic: -0.042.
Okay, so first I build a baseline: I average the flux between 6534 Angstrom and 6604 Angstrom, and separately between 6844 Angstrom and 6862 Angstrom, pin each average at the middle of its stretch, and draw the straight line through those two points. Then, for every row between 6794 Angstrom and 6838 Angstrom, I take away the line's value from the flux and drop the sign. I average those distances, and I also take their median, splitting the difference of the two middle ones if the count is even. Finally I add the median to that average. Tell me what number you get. 0.31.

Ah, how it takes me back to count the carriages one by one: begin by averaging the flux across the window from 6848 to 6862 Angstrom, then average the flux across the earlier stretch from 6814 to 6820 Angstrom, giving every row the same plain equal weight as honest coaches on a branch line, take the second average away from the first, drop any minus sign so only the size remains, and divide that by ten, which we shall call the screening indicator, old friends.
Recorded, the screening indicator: 0.01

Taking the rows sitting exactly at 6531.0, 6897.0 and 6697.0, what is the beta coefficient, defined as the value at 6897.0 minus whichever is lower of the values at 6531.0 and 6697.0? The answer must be 0.46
